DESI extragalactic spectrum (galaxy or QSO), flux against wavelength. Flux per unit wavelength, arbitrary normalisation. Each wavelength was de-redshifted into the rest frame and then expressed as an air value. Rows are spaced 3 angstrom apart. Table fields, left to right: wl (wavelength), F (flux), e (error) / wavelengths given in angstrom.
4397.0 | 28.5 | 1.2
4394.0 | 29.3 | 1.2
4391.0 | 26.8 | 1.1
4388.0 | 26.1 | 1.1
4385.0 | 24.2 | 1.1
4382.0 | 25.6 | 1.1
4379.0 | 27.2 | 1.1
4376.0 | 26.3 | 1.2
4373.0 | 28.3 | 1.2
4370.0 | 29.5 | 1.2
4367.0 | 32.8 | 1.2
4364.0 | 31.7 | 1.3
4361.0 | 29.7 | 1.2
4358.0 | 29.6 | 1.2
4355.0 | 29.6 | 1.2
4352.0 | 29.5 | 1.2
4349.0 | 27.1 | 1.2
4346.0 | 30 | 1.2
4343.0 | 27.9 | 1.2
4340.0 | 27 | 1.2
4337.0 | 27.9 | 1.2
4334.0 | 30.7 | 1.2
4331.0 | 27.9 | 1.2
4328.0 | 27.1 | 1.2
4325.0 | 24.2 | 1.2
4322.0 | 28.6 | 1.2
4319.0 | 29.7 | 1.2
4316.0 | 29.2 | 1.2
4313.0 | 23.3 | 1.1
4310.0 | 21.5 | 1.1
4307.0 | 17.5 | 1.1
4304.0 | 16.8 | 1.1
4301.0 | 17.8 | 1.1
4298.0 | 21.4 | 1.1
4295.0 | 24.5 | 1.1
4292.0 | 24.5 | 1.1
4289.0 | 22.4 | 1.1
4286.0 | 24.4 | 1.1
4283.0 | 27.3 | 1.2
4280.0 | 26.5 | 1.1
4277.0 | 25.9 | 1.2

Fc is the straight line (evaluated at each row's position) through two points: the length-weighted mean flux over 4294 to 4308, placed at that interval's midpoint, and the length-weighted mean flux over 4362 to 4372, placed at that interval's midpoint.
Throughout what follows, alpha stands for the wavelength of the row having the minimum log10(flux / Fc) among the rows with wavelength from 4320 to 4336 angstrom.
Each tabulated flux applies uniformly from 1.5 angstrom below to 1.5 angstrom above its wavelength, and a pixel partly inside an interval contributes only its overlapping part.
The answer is 4325.0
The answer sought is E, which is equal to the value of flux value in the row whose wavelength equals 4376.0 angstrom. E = 26.3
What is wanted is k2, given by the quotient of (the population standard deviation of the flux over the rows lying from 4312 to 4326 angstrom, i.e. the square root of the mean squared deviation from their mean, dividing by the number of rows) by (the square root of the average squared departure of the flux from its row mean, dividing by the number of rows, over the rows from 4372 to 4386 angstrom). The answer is 1.93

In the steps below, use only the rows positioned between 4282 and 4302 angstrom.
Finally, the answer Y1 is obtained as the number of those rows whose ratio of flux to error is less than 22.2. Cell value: 4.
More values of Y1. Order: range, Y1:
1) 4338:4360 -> 0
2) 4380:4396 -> 1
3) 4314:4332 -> 1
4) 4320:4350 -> 1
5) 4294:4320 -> 6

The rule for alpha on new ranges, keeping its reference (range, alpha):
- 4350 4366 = 4361.0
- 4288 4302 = 4301.0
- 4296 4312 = 4304.0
